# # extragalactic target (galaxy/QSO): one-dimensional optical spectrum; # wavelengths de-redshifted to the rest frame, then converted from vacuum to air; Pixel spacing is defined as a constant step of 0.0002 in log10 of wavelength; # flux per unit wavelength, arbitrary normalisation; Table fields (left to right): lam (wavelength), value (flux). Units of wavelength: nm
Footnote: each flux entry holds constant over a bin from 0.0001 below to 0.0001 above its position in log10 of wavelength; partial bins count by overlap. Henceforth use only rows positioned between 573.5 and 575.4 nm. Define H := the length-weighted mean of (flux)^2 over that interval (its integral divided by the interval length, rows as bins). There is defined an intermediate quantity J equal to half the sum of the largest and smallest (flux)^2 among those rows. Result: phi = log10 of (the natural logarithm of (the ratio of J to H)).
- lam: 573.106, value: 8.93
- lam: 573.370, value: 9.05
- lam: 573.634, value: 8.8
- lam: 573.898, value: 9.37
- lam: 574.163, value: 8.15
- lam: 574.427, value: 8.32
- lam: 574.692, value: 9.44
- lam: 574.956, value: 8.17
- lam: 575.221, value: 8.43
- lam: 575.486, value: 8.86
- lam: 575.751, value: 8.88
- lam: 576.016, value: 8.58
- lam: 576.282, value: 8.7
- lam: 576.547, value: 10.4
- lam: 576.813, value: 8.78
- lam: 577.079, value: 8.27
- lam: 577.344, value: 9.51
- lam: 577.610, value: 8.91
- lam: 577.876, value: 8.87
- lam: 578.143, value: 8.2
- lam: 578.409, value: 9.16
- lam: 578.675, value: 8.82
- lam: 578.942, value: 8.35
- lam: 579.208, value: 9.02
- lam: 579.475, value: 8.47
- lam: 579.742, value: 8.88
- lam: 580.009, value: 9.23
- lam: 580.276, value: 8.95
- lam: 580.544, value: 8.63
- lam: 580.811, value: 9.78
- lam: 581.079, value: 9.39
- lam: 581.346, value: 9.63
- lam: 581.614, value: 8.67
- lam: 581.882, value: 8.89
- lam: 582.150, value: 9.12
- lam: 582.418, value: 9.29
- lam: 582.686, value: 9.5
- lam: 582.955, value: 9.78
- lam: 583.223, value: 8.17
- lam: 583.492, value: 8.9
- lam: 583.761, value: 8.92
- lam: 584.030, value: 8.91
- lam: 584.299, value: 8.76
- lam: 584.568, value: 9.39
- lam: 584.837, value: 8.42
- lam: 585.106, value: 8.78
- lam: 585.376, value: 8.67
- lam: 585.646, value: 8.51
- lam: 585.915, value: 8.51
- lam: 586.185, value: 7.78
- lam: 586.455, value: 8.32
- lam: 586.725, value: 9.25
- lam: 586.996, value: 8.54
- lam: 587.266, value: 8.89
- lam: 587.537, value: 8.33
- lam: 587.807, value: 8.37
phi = -1.5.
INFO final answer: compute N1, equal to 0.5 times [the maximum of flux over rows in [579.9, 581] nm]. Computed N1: 4.89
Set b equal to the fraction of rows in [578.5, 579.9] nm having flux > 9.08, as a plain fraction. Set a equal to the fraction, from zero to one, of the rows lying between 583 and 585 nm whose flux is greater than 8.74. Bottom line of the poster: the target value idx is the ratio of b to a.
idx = 0.0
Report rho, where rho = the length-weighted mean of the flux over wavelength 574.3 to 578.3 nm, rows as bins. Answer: 8.82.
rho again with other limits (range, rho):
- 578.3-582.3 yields 9.00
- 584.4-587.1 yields 8.62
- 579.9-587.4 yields 8.91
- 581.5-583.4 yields 9.06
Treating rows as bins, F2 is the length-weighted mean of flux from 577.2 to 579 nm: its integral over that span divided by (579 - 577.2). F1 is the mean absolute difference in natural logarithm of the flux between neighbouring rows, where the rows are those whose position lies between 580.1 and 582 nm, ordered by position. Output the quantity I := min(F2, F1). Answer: 0.060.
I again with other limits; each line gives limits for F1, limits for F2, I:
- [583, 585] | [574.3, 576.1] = 0.047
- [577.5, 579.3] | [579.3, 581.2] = 0.061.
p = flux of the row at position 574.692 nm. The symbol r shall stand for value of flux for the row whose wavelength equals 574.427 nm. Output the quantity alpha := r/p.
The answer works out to 0.88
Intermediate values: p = 9.44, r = 8.32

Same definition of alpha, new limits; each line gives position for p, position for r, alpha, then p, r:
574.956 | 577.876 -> 1.09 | 8.17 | 8.87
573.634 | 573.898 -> 1.06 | 8.8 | 9.37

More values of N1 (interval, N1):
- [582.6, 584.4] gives 4.89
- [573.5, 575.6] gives 4.72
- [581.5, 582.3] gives 4.56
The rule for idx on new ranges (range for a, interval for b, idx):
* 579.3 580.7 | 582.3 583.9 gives 0.8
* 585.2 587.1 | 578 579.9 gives 1.0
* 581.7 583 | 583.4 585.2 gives 0.1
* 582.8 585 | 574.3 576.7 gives 0.3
